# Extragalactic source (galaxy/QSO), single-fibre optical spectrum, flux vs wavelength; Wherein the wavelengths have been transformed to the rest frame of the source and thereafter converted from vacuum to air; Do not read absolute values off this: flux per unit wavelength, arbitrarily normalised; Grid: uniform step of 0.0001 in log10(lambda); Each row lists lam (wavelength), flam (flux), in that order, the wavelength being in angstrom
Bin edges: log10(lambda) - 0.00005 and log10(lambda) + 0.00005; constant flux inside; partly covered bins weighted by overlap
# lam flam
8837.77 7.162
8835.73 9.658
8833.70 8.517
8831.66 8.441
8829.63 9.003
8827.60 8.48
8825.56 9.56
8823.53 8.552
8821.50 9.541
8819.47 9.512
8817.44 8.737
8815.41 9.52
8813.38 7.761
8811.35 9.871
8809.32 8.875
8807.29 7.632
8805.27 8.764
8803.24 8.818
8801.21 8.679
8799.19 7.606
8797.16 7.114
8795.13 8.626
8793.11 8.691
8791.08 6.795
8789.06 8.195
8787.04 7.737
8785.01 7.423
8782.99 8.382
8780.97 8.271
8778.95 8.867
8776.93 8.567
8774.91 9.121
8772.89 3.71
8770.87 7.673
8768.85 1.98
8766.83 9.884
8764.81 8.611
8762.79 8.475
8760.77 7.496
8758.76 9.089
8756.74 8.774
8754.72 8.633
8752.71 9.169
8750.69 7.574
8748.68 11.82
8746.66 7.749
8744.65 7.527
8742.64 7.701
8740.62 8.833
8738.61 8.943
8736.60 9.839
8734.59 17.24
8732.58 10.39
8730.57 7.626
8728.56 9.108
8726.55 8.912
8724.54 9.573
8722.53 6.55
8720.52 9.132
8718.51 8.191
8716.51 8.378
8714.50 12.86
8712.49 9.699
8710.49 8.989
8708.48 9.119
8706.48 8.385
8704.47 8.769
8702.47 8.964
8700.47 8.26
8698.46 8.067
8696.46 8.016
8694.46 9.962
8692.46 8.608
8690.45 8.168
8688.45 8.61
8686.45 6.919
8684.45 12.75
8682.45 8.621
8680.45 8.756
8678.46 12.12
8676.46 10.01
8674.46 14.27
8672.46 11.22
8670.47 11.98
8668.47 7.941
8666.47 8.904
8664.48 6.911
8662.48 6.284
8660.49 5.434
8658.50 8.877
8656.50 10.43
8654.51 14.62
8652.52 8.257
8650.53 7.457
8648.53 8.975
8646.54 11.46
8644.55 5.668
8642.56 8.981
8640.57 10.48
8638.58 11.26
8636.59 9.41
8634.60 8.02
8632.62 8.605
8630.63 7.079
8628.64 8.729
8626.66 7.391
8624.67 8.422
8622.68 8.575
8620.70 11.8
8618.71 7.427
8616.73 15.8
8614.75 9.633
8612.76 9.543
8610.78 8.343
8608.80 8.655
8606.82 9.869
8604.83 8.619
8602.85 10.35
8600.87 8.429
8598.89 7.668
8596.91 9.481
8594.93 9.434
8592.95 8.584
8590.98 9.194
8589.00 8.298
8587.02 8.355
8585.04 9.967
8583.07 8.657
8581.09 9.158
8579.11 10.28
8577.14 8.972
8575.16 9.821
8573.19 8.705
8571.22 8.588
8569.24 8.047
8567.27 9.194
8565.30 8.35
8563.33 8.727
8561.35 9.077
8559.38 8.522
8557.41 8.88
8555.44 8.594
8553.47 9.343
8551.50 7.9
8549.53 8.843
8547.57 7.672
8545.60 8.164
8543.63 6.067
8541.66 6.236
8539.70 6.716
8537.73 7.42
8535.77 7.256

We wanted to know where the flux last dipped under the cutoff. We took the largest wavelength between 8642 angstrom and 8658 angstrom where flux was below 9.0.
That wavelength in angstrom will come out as 8652.52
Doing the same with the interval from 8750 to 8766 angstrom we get 8764.81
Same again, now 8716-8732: 8730.57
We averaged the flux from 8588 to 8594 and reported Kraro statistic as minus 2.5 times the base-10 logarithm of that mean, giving -2.35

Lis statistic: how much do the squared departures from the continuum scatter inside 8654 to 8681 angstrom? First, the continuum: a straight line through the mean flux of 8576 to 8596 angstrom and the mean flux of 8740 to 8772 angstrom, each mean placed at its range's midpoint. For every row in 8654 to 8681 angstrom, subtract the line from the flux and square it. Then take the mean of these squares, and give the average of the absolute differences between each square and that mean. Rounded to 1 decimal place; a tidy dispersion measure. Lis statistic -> 8.2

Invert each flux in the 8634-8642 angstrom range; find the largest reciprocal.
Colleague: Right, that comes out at 0.125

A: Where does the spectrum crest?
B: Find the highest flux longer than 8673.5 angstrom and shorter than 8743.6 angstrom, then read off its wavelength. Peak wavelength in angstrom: 8734.59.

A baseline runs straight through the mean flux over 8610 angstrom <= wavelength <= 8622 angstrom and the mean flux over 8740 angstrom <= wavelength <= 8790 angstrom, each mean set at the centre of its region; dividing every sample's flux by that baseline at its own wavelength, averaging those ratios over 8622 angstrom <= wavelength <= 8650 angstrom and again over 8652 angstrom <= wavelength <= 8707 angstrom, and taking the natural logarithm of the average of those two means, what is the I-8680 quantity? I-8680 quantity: -0.074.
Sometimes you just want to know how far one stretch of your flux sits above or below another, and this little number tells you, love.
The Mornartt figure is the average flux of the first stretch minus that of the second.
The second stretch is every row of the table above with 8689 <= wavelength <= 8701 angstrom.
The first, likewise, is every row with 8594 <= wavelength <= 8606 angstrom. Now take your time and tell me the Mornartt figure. 0.5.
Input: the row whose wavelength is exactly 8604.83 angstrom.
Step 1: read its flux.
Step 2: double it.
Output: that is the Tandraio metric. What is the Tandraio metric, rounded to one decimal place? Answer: 17.2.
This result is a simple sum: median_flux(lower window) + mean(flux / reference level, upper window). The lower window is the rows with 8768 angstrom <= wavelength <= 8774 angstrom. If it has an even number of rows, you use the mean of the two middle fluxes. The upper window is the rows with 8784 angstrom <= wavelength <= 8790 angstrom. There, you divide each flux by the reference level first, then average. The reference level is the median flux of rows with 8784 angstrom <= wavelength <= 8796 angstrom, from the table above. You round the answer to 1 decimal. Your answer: 4.7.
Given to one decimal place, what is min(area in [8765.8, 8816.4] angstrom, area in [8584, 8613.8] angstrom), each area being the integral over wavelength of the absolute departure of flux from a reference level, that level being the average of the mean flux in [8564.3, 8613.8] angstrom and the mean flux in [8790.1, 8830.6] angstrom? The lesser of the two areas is 19.2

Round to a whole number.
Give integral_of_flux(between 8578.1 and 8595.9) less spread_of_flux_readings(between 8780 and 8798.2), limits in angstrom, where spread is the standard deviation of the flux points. 161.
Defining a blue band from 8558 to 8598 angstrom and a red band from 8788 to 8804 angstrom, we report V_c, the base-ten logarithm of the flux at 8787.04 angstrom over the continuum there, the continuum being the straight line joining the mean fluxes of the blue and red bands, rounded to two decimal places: -0.02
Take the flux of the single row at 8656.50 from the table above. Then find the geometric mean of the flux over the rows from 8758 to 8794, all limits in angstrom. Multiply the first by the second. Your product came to 76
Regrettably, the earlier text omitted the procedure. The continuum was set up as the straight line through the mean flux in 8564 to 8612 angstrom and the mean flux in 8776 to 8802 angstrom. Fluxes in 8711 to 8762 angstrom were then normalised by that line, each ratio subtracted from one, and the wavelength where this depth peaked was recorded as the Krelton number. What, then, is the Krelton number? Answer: 8722.53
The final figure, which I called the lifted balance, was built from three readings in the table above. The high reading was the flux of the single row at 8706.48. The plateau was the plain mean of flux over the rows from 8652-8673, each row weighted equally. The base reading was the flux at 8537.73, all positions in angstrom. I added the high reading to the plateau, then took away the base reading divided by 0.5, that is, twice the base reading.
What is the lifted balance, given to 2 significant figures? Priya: 2.7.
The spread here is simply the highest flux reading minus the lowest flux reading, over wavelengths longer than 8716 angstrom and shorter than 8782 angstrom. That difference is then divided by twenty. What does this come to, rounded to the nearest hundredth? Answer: 0.76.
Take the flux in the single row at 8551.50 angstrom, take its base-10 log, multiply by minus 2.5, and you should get -2.24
